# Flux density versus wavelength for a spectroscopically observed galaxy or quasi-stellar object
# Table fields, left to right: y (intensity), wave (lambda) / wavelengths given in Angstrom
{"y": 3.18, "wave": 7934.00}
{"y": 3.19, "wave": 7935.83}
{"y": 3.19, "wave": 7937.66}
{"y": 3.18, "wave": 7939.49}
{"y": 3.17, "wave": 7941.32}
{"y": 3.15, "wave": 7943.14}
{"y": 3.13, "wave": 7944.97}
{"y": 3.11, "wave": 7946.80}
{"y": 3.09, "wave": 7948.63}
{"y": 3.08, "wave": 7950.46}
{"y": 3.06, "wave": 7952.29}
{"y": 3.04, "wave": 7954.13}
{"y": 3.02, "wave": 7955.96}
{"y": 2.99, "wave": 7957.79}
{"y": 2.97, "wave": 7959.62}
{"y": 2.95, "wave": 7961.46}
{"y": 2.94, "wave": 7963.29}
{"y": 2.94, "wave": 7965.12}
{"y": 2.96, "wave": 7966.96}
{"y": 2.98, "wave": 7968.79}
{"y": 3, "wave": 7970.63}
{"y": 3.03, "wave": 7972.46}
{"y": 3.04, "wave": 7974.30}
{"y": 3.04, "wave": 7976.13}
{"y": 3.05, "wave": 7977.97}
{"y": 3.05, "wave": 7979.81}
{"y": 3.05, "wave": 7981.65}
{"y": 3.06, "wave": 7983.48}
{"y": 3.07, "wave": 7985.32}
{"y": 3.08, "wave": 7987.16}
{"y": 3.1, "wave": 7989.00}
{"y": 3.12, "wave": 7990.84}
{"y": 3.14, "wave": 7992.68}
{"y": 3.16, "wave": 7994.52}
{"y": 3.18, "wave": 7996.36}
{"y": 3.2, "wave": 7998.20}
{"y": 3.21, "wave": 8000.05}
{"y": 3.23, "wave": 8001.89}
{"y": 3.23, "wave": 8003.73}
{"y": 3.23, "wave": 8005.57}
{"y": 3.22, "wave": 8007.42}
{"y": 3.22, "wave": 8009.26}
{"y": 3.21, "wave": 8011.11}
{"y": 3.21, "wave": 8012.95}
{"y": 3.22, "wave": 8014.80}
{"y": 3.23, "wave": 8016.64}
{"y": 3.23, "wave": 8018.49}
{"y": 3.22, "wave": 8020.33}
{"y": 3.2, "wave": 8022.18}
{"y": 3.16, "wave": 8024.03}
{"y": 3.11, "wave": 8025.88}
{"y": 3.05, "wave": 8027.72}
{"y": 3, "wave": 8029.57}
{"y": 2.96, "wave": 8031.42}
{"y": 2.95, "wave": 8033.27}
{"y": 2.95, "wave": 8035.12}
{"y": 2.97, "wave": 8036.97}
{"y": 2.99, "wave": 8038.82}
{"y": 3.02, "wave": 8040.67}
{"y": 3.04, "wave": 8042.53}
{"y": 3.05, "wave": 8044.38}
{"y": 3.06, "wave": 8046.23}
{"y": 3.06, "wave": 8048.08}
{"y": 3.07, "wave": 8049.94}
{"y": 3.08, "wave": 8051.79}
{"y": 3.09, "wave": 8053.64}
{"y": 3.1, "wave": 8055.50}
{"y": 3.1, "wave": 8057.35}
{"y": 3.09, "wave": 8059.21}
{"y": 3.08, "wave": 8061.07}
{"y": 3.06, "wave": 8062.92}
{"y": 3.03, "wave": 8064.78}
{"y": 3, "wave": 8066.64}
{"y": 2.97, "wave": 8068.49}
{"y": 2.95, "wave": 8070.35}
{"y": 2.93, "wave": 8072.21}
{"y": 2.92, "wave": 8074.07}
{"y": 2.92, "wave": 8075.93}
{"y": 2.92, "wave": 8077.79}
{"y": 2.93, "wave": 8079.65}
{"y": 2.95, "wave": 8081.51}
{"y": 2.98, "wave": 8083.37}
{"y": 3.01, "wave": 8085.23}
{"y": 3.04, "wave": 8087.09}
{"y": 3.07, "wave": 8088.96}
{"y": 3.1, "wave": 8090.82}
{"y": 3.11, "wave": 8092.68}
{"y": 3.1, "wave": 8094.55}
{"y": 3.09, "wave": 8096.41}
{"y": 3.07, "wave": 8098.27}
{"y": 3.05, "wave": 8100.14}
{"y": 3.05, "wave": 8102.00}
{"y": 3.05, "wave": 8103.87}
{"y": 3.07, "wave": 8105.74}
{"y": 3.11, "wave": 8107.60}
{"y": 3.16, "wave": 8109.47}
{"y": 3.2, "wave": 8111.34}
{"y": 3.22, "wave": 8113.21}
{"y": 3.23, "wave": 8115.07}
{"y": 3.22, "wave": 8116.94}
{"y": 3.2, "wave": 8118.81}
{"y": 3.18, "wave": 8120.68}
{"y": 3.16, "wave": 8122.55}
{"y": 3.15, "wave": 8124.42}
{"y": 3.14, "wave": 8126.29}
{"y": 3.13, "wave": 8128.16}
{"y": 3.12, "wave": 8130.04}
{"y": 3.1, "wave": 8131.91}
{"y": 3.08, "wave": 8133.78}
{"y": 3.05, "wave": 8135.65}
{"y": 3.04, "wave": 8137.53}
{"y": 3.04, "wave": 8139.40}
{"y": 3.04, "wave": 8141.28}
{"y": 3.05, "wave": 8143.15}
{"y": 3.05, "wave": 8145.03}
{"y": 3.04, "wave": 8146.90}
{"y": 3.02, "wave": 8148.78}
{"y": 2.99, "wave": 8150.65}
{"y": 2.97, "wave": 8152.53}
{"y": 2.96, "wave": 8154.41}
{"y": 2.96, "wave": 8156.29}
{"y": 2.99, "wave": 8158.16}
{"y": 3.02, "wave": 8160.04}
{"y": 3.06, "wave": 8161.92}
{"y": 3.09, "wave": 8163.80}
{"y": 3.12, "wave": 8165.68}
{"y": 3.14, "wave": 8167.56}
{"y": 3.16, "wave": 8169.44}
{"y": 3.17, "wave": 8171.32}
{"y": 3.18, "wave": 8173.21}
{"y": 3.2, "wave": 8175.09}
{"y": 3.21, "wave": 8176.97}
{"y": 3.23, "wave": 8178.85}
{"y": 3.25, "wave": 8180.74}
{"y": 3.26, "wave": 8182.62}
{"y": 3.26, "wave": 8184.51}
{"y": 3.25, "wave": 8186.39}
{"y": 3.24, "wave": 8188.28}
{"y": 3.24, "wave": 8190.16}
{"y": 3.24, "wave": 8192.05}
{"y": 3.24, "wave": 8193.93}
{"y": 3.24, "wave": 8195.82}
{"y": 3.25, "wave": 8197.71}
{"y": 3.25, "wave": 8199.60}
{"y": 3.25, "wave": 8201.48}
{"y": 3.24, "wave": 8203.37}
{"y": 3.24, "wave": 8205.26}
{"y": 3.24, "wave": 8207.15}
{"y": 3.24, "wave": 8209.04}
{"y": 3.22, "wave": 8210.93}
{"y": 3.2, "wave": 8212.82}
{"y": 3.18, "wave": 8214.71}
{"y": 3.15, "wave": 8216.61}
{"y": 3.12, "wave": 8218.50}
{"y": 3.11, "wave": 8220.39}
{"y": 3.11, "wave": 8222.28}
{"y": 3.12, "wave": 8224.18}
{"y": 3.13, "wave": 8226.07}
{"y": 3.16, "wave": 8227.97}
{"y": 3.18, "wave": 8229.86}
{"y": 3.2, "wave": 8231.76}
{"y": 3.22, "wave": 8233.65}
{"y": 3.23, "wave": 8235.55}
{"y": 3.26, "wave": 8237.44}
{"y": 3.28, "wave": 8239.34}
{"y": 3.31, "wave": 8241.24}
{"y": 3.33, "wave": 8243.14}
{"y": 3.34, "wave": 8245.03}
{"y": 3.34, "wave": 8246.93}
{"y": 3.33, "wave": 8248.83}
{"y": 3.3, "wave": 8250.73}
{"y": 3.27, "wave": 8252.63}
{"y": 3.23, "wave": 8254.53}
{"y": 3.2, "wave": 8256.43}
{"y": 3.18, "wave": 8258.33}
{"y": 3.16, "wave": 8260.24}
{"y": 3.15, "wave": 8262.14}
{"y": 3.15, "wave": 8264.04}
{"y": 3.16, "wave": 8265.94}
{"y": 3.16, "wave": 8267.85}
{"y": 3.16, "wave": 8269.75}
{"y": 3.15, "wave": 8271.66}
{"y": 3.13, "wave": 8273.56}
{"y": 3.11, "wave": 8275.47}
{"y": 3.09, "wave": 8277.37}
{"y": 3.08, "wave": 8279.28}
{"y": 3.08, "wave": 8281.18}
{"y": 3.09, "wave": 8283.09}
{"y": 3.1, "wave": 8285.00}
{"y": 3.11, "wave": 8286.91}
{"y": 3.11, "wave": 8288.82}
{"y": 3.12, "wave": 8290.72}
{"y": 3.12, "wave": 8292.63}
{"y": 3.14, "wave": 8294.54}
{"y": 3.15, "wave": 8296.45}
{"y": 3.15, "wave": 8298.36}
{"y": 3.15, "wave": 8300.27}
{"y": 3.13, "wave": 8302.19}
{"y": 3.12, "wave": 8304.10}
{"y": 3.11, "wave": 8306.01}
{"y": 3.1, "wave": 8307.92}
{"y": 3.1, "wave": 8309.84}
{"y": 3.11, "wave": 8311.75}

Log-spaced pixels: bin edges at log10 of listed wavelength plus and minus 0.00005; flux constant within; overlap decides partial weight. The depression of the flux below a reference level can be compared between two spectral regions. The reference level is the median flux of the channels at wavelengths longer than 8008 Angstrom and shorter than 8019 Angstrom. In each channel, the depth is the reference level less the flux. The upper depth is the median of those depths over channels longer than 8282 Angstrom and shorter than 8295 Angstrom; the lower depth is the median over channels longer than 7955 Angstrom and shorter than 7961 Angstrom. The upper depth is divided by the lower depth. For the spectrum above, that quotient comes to 0.5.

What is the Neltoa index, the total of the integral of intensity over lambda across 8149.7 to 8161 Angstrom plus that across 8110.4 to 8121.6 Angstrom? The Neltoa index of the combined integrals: 69.6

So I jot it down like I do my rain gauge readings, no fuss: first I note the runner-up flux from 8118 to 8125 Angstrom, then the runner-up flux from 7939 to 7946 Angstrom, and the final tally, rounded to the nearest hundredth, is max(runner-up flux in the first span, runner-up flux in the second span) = 3.18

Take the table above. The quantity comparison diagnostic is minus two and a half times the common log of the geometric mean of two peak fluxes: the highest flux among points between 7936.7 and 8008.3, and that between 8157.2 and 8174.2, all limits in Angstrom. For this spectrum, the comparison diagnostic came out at -1.265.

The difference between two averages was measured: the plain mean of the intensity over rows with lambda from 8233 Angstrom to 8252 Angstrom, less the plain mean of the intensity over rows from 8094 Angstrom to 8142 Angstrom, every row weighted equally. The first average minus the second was 0.18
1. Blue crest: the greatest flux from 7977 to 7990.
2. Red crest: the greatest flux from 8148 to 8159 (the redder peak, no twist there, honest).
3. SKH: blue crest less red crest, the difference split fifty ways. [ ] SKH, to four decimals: 0.0016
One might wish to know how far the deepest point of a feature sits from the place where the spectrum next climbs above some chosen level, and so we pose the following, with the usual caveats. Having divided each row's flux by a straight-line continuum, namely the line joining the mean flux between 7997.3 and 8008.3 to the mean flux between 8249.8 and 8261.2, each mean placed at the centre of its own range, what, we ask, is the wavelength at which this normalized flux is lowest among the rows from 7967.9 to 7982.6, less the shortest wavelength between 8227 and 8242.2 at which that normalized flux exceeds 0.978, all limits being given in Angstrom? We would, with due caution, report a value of -259.2 Angstrom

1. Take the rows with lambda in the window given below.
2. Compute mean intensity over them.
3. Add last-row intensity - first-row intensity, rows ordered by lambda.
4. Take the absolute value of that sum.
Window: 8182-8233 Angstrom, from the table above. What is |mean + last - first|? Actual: 3.146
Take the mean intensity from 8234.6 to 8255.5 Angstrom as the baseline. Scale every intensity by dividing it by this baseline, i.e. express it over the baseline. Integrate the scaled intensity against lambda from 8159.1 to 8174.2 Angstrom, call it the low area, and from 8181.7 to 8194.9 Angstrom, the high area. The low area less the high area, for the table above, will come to 1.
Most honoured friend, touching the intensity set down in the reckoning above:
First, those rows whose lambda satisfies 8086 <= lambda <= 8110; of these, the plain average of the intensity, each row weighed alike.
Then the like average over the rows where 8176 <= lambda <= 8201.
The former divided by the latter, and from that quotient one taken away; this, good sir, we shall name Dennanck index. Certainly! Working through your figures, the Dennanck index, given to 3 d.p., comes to -0.050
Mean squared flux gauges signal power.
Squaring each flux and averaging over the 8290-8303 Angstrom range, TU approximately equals 9.8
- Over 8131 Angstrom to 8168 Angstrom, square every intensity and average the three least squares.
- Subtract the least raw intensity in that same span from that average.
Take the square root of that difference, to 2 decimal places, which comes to 2.41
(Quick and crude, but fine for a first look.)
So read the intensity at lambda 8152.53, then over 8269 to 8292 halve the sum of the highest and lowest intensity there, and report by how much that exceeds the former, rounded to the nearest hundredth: 0.15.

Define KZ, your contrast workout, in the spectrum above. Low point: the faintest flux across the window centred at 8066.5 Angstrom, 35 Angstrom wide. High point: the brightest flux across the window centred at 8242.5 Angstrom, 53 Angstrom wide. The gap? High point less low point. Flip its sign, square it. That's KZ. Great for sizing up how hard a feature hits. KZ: 0.176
